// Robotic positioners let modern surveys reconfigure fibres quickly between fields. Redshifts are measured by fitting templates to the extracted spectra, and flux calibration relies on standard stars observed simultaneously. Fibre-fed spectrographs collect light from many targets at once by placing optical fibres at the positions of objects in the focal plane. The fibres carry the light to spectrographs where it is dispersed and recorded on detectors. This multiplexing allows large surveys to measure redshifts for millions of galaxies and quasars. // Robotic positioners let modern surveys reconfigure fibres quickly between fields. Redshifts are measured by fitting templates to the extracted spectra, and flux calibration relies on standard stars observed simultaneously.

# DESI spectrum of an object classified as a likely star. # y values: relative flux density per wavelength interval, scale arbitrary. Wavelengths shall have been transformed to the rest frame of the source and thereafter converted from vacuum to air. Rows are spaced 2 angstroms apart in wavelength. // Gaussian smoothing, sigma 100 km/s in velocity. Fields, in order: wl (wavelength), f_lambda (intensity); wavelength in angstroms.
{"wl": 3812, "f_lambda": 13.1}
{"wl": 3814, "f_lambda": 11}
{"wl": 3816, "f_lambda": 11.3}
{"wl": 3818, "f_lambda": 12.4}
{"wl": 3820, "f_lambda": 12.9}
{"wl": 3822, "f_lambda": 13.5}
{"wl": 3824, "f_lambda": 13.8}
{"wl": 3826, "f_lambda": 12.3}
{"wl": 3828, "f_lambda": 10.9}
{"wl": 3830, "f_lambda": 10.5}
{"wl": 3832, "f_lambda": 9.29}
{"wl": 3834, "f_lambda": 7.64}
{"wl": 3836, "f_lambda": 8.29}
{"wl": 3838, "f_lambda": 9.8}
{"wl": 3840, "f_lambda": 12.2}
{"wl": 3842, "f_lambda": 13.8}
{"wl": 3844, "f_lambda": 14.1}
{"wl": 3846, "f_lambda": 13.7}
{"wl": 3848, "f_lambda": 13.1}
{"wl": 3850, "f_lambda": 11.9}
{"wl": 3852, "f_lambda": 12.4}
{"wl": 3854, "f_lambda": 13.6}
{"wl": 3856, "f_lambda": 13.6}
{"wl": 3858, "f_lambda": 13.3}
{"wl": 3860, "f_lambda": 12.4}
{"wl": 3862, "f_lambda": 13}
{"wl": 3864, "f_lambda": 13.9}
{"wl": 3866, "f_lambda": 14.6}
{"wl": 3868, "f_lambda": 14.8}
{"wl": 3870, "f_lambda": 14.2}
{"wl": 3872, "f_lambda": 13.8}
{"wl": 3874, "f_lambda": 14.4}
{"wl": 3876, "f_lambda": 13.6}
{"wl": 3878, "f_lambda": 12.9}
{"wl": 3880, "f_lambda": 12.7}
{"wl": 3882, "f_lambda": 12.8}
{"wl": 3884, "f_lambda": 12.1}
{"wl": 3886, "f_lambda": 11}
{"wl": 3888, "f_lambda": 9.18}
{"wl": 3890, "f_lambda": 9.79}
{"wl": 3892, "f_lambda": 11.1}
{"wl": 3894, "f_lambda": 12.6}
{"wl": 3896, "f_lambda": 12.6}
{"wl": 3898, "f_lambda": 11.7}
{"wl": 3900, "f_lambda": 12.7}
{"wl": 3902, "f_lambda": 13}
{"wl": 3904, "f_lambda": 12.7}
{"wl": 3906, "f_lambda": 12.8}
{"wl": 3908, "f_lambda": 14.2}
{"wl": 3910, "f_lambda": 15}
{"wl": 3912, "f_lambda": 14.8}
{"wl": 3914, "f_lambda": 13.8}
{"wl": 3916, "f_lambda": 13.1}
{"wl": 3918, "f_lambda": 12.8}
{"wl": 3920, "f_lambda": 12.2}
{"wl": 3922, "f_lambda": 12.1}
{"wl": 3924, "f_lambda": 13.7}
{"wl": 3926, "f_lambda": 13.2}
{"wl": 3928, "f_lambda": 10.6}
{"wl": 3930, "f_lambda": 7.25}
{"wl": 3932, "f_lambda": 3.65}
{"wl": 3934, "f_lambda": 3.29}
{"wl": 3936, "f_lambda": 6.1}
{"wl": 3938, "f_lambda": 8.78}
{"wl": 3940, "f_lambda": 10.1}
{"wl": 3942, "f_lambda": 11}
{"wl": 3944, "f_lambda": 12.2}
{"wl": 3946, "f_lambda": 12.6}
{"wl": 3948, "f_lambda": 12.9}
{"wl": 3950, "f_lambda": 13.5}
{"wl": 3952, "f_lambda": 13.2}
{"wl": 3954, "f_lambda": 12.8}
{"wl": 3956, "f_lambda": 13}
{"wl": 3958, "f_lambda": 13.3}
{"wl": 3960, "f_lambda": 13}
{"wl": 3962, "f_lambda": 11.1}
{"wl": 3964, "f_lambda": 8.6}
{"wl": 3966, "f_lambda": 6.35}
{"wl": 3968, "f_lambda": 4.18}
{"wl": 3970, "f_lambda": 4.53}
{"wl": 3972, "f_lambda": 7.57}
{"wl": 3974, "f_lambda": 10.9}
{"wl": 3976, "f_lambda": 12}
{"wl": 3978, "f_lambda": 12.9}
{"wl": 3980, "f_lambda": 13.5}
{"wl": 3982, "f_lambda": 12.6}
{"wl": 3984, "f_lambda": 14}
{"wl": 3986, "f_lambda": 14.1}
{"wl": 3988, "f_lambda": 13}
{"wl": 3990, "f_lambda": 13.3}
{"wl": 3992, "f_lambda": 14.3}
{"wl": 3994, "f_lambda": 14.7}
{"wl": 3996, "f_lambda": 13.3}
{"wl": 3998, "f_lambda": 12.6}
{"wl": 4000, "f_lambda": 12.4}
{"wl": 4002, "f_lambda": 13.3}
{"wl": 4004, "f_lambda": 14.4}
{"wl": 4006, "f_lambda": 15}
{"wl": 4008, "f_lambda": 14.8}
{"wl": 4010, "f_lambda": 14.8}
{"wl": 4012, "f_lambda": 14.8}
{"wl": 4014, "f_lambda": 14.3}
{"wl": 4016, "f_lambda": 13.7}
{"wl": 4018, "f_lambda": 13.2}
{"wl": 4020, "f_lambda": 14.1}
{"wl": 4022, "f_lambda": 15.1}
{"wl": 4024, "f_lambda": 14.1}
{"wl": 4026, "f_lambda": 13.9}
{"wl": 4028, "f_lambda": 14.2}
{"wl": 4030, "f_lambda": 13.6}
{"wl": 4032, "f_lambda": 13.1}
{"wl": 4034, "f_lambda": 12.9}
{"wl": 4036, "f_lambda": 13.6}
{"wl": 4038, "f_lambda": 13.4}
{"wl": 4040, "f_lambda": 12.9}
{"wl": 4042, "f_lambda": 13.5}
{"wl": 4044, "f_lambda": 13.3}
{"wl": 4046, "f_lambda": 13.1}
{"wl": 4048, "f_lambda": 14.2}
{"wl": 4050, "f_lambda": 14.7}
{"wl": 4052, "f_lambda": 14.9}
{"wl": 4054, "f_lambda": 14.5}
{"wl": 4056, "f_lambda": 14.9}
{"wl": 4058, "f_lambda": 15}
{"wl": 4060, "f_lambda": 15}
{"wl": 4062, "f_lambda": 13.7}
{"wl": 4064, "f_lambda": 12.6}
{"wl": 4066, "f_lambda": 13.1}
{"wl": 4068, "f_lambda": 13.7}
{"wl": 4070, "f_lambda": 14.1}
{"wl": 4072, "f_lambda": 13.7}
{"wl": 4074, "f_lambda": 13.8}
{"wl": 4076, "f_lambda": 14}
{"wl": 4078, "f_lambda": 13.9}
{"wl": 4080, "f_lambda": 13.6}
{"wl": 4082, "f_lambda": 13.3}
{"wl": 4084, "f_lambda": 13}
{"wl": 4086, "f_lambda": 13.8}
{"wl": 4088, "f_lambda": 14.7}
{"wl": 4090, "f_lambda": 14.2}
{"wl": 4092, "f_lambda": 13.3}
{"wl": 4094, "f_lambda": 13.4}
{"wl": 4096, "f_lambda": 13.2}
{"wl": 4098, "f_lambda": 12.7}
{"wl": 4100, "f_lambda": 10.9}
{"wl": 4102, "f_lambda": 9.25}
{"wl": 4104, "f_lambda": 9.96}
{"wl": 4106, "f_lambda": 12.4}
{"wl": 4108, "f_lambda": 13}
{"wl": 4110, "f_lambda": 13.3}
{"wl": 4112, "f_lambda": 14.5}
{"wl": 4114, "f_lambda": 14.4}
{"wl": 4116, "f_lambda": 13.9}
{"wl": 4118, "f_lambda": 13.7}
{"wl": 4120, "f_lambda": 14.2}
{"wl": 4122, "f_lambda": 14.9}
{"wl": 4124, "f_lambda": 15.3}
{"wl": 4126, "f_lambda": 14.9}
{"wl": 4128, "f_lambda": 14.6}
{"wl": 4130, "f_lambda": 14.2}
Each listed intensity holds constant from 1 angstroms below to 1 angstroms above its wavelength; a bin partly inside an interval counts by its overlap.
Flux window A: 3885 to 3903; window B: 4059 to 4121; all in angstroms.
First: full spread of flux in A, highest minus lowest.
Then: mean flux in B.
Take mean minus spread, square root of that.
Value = 3.1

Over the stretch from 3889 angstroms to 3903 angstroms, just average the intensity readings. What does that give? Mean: 11.9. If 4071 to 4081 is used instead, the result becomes 13.8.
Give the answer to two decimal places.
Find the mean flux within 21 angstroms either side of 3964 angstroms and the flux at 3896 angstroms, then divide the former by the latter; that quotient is 0.89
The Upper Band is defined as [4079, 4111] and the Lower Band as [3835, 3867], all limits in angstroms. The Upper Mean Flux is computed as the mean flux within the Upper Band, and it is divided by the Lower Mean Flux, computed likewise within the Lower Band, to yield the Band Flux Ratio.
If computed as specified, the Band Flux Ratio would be 1.0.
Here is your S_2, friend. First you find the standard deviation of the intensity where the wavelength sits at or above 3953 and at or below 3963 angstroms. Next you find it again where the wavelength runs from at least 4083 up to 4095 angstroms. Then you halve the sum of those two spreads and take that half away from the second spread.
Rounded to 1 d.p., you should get -0.1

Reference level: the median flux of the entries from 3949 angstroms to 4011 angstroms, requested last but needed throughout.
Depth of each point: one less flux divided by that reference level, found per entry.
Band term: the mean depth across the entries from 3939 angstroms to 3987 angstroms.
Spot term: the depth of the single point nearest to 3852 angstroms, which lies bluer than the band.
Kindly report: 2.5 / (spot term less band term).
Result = -28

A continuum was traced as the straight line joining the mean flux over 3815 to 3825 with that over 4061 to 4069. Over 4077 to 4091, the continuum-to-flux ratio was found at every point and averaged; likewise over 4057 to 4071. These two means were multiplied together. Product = 0.93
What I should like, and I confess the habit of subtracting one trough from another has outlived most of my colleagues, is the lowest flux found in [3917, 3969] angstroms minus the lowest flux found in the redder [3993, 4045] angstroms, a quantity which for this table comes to -9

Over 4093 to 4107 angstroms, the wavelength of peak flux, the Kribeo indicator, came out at 4094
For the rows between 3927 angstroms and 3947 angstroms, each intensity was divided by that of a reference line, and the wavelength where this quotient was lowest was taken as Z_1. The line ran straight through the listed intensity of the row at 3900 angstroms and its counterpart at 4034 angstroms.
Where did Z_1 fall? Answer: 3934 angstroms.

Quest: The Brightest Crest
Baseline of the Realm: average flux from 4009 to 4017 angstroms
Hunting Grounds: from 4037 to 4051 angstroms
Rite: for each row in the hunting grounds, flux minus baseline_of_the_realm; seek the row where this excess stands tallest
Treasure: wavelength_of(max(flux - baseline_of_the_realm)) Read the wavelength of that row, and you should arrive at 4050 angstroms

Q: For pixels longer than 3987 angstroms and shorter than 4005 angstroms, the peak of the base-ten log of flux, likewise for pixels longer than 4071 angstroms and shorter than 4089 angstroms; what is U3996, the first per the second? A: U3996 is 1.00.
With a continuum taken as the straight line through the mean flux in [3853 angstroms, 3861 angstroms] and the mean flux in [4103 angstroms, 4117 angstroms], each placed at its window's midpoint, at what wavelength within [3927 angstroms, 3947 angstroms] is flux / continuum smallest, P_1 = 3934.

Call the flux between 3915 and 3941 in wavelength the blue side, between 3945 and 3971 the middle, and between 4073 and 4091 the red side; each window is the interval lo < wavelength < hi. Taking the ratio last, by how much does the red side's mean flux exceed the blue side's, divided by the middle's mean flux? 0.38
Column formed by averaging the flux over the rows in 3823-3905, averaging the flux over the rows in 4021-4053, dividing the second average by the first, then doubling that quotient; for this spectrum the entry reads 2.23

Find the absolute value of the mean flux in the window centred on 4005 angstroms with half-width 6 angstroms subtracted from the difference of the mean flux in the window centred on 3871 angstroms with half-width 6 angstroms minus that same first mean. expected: 14.0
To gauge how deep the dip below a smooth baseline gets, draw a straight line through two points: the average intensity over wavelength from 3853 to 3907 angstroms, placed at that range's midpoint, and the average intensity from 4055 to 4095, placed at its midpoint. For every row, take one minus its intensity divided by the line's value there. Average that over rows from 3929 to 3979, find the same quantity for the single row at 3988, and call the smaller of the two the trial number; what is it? 0.03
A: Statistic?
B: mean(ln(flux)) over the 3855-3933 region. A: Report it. 2.50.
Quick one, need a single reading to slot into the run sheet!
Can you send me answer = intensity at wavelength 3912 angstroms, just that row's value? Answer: 14.8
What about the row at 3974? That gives 10.9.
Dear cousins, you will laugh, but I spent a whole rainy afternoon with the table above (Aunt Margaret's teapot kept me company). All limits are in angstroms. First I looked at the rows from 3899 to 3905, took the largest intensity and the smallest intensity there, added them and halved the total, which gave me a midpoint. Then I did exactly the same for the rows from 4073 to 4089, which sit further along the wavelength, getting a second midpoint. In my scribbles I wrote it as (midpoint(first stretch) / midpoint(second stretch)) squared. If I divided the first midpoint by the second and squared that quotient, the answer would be 0.9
